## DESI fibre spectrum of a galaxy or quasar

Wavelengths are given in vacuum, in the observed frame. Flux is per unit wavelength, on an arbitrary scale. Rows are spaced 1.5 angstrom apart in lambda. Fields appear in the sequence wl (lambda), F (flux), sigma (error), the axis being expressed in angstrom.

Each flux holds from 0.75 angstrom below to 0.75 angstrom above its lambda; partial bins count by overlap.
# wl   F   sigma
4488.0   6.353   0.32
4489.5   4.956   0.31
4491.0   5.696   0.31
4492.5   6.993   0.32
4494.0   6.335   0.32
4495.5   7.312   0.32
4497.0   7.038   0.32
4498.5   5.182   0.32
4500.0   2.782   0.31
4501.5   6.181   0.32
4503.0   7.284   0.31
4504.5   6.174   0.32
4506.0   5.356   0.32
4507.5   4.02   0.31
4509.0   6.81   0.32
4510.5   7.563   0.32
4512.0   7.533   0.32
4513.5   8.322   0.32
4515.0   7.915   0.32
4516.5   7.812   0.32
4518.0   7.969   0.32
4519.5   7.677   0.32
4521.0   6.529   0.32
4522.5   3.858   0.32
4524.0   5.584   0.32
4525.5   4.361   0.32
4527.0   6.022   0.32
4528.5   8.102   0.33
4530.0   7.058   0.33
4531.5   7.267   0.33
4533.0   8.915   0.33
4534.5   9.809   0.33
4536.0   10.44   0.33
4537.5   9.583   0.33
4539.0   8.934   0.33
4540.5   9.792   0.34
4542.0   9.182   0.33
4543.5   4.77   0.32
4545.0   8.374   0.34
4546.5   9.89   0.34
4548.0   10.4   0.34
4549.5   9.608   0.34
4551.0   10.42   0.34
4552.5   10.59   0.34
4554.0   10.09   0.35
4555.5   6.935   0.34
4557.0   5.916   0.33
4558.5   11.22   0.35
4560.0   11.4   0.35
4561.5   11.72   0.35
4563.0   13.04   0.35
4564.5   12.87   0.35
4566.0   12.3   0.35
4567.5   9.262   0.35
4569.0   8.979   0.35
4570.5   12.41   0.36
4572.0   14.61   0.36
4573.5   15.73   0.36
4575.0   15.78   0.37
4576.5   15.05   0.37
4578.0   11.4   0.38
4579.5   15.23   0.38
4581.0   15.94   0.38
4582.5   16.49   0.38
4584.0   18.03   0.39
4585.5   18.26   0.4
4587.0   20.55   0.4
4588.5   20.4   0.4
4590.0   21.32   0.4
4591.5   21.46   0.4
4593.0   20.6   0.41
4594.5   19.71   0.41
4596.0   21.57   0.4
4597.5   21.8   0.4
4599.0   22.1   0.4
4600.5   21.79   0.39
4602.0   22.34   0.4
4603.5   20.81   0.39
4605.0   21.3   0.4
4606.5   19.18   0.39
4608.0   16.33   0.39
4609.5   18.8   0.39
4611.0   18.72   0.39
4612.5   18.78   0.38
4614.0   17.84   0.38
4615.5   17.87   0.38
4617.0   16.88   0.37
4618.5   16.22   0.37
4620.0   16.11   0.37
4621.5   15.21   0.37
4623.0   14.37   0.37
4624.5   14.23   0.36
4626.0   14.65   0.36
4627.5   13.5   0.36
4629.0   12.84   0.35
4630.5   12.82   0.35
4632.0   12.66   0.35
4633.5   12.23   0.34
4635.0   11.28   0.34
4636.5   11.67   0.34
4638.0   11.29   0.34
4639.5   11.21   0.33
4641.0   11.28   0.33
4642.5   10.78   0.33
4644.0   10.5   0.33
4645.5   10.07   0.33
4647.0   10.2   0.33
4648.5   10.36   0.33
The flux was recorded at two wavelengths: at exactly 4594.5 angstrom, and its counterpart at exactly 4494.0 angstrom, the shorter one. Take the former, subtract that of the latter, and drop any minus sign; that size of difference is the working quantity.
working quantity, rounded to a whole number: 13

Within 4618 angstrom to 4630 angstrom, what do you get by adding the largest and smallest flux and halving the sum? 15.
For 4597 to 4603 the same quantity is 22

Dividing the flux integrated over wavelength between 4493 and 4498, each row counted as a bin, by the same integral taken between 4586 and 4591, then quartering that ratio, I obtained 0.08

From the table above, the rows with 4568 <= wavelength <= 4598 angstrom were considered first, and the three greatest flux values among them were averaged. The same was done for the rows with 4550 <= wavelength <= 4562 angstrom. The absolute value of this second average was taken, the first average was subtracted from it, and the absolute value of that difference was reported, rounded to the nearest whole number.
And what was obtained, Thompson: 10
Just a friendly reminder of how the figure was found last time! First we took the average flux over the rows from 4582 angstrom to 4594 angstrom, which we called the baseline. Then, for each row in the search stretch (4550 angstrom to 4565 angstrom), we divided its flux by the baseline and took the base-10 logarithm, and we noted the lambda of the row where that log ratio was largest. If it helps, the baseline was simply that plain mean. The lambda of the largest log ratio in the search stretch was 4563.0 angstrom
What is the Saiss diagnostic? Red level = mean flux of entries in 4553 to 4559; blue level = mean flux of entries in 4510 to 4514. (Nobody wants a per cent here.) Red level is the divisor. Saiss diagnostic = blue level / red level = 0.91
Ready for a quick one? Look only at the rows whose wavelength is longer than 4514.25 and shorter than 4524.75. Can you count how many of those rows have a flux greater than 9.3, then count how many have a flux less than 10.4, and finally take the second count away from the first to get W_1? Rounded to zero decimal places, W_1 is -7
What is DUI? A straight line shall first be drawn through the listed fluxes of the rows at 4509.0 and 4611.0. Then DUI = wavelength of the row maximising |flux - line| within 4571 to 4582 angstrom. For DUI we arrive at 4578.0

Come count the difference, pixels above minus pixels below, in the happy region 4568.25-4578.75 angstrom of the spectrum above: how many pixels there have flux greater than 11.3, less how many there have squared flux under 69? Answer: 6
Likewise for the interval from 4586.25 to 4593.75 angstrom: 5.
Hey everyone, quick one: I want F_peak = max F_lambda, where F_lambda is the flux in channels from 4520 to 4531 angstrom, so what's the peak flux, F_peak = 8.102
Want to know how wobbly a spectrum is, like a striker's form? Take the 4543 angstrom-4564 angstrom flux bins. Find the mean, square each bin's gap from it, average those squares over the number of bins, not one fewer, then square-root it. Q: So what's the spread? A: 2.2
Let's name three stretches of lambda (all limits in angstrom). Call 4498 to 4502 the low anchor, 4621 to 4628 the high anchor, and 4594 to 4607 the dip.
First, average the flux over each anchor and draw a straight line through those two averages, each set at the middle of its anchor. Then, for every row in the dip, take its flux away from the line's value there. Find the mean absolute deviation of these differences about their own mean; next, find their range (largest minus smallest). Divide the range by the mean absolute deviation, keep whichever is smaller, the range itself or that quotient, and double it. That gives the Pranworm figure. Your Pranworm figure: 7.0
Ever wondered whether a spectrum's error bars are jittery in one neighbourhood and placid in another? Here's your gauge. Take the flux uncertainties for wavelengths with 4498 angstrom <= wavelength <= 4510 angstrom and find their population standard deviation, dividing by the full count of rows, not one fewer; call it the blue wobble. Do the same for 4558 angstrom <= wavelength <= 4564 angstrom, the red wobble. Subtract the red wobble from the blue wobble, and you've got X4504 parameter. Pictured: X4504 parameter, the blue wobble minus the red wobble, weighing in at 0.0048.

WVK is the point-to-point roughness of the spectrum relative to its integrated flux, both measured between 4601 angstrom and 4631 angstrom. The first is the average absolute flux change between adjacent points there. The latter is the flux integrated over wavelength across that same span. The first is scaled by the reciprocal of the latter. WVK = 0.0017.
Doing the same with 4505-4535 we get 0.0053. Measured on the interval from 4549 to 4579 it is 0.0043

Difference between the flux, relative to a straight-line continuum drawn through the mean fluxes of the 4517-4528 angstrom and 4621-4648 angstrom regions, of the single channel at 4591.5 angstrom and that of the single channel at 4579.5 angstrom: 0.52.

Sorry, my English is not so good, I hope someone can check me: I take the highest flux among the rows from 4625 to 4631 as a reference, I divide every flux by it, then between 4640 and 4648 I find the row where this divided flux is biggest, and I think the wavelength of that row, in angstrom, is 4641.0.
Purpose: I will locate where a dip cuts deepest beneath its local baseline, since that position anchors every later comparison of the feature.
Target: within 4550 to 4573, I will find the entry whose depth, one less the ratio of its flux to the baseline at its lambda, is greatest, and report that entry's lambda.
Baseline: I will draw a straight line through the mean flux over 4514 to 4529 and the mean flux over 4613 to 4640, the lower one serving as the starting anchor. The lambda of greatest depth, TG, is 4557.0 angstrom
